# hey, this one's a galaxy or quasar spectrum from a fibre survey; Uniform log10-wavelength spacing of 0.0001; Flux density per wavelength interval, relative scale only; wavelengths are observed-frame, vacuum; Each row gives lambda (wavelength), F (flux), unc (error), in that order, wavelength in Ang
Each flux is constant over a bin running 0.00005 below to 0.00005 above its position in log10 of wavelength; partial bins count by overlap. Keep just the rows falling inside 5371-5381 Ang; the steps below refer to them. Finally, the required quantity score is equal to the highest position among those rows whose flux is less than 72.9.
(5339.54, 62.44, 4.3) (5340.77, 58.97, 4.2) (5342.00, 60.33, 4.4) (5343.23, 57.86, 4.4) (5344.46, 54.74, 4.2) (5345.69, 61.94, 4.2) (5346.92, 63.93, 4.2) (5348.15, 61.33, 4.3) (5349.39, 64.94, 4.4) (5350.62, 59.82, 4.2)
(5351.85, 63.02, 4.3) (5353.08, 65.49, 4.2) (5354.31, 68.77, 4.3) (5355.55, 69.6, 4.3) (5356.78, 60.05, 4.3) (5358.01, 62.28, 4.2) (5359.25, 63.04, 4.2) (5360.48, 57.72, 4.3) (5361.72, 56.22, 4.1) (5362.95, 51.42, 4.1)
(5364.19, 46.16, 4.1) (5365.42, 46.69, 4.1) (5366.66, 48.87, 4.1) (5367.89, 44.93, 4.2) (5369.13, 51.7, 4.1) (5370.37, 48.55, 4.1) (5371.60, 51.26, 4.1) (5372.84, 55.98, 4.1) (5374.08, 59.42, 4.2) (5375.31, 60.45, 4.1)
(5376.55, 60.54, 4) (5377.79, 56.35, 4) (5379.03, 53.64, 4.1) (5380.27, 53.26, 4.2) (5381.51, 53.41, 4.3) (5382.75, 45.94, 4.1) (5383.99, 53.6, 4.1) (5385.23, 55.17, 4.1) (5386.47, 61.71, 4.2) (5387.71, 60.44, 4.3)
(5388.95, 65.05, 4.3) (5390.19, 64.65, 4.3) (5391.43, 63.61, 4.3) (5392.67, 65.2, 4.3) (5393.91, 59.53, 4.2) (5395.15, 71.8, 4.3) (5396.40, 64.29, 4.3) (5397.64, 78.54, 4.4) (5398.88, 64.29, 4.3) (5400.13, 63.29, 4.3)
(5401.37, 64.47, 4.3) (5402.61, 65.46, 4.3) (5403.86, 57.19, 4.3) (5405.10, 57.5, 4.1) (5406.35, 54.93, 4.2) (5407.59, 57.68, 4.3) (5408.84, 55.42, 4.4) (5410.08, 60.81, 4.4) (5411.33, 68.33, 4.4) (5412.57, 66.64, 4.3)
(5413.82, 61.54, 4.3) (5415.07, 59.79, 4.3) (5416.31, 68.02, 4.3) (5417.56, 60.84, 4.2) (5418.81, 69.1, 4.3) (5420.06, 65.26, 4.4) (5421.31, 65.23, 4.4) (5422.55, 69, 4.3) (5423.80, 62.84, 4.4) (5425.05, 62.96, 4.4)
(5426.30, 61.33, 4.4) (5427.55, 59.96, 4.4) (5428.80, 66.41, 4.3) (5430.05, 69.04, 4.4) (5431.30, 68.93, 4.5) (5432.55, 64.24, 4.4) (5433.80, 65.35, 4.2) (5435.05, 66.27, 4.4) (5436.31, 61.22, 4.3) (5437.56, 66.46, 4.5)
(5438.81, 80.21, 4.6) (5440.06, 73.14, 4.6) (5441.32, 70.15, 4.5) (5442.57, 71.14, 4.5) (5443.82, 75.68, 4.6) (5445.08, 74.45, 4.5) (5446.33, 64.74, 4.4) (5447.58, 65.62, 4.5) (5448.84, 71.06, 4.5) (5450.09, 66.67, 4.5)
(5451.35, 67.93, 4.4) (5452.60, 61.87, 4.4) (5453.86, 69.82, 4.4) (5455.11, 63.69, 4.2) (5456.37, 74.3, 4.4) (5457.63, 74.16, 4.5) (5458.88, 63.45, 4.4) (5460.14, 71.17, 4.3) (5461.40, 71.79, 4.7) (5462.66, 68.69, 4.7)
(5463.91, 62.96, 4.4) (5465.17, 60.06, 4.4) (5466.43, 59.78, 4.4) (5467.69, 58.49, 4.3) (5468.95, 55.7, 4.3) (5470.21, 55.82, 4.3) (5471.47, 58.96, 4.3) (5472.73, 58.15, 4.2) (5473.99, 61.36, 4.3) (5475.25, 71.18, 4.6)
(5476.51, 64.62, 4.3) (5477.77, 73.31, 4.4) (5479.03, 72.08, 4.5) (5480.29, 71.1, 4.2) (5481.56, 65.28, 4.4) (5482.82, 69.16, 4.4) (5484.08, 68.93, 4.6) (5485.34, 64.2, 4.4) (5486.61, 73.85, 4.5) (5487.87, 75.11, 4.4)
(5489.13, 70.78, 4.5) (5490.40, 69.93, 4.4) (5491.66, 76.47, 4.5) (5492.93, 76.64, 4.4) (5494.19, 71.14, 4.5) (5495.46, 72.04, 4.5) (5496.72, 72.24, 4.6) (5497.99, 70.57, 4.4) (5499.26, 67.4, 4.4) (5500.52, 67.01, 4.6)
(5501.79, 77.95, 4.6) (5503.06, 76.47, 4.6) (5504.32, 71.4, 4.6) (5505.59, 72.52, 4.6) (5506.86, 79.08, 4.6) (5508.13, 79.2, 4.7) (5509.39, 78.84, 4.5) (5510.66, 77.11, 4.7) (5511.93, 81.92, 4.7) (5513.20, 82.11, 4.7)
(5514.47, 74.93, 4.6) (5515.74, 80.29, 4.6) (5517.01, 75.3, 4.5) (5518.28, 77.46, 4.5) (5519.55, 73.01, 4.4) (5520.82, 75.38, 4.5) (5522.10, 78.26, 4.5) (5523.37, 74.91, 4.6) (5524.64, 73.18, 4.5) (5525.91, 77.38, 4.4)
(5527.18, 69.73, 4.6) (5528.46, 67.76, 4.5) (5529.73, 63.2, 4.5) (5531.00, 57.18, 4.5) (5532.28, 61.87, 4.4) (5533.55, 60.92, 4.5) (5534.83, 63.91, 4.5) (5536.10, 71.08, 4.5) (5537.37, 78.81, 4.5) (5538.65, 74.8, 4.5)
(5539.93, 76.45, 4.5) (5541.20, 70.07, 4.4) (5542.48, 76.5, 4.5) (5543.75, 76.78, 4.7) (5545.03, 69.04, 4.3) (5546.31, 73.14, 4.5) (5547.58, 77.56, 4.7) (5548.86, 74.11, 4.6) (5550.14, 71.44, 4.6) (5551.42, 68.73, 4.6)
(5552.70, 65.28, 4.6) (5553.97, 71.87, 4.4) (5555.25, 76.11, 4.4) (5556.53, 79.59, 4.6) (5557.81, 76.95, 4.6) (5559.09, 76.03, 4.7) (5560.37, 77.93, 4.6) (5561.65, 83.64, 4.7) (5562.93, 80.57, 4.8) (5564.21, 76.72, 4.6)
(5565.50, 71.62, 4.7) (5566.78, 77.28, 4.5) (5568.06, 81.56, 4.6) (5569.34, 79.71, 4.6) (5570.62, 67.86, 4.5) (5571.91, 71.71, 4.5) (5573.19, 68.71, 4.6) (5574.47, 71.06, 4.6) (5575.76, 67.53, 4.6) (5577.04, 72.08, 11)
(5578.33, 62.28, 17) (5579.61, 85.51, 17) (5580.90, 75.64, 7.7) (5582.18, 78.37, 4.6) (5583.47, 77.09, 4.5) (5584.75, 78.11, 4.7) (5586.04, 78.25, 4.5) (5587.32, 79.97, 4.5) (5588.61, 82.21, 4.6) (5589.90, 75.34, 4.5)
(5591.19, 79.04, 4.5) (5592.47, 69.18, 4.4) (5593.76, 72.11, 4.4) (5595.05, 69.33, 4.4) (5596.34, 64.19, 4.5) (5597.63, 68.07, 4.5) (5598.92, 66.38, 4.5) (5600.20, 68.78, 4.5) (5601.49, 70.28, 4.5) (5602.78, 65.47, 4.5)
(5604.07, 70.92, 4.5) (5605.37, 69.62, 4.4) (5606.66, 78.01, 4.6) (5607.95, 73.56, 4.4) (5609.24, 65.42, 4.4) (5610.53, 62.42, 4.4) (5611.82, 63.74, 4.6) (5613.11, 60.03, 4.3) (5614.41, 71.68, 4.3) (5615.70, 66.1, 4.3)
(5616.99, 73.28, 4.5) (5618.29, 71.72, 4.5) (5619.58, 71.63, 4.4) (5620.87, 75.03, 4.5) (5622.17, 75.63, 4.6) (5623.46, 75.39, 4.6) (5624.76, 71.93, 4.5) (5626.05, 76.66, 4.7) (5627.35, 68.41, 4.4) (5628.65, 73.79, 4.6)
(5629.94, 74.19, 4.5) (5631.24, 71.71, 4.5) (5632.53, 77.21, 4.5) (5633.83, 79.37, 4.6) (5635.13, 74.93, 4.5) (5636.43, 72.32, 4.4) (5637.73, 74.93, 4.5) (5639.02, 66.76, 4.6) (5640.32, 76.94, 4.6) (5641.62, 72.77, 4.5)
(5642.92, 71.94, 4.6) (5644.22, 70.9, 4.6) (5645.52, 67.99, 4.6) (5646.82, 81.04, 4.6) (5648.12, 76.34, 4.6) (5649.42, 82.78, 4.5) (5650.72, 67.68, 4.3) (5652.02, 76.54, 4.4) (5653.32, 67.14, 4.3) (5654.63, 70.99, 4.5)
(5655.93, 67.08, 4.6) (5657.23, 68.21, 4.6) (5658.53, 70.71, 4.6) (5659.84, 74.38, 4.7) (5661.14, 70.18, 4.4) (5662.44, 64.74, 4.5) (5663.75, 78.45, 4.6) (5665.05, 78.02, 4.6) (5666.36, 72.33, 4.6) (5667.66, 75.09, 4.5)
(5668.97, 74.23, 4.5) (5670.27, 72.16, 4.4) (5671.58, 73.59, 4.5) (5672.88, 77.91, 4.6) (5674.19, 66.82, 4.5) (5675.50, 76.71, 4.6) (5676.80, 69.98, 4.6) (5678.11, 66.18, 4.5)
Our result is 5380.27 Ang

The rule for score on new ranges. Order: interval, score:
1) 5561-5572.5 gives 5571.91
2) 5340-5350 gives 5349.39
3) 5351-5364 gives 5362.95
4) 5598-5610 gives 5609.24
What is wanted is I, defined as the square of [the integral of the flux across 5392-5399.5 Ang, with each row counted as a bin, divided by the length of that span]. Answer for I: 4527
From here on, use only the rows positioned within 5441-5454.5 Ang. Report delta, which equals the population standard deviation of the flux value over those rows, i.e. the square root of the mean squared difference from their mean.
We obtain 4.0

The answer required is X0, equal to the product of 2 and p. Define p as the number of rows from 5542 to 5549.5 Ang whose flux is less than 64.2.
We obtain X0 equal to 0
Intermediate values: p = 0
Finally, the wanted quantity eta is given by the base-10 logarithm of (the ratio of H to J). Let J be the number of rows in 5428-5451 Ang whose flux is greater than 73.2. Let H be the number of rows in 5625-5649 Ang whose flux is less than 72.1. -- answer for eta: 0.3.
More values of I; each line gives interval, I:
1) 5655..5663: 4816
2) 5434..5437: 4086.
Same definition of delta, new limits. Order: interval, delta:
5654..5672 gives 3.8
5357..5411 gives 7.0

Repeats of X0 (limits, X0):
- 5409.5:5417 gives 6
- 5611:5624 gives 4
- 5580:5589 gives 0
